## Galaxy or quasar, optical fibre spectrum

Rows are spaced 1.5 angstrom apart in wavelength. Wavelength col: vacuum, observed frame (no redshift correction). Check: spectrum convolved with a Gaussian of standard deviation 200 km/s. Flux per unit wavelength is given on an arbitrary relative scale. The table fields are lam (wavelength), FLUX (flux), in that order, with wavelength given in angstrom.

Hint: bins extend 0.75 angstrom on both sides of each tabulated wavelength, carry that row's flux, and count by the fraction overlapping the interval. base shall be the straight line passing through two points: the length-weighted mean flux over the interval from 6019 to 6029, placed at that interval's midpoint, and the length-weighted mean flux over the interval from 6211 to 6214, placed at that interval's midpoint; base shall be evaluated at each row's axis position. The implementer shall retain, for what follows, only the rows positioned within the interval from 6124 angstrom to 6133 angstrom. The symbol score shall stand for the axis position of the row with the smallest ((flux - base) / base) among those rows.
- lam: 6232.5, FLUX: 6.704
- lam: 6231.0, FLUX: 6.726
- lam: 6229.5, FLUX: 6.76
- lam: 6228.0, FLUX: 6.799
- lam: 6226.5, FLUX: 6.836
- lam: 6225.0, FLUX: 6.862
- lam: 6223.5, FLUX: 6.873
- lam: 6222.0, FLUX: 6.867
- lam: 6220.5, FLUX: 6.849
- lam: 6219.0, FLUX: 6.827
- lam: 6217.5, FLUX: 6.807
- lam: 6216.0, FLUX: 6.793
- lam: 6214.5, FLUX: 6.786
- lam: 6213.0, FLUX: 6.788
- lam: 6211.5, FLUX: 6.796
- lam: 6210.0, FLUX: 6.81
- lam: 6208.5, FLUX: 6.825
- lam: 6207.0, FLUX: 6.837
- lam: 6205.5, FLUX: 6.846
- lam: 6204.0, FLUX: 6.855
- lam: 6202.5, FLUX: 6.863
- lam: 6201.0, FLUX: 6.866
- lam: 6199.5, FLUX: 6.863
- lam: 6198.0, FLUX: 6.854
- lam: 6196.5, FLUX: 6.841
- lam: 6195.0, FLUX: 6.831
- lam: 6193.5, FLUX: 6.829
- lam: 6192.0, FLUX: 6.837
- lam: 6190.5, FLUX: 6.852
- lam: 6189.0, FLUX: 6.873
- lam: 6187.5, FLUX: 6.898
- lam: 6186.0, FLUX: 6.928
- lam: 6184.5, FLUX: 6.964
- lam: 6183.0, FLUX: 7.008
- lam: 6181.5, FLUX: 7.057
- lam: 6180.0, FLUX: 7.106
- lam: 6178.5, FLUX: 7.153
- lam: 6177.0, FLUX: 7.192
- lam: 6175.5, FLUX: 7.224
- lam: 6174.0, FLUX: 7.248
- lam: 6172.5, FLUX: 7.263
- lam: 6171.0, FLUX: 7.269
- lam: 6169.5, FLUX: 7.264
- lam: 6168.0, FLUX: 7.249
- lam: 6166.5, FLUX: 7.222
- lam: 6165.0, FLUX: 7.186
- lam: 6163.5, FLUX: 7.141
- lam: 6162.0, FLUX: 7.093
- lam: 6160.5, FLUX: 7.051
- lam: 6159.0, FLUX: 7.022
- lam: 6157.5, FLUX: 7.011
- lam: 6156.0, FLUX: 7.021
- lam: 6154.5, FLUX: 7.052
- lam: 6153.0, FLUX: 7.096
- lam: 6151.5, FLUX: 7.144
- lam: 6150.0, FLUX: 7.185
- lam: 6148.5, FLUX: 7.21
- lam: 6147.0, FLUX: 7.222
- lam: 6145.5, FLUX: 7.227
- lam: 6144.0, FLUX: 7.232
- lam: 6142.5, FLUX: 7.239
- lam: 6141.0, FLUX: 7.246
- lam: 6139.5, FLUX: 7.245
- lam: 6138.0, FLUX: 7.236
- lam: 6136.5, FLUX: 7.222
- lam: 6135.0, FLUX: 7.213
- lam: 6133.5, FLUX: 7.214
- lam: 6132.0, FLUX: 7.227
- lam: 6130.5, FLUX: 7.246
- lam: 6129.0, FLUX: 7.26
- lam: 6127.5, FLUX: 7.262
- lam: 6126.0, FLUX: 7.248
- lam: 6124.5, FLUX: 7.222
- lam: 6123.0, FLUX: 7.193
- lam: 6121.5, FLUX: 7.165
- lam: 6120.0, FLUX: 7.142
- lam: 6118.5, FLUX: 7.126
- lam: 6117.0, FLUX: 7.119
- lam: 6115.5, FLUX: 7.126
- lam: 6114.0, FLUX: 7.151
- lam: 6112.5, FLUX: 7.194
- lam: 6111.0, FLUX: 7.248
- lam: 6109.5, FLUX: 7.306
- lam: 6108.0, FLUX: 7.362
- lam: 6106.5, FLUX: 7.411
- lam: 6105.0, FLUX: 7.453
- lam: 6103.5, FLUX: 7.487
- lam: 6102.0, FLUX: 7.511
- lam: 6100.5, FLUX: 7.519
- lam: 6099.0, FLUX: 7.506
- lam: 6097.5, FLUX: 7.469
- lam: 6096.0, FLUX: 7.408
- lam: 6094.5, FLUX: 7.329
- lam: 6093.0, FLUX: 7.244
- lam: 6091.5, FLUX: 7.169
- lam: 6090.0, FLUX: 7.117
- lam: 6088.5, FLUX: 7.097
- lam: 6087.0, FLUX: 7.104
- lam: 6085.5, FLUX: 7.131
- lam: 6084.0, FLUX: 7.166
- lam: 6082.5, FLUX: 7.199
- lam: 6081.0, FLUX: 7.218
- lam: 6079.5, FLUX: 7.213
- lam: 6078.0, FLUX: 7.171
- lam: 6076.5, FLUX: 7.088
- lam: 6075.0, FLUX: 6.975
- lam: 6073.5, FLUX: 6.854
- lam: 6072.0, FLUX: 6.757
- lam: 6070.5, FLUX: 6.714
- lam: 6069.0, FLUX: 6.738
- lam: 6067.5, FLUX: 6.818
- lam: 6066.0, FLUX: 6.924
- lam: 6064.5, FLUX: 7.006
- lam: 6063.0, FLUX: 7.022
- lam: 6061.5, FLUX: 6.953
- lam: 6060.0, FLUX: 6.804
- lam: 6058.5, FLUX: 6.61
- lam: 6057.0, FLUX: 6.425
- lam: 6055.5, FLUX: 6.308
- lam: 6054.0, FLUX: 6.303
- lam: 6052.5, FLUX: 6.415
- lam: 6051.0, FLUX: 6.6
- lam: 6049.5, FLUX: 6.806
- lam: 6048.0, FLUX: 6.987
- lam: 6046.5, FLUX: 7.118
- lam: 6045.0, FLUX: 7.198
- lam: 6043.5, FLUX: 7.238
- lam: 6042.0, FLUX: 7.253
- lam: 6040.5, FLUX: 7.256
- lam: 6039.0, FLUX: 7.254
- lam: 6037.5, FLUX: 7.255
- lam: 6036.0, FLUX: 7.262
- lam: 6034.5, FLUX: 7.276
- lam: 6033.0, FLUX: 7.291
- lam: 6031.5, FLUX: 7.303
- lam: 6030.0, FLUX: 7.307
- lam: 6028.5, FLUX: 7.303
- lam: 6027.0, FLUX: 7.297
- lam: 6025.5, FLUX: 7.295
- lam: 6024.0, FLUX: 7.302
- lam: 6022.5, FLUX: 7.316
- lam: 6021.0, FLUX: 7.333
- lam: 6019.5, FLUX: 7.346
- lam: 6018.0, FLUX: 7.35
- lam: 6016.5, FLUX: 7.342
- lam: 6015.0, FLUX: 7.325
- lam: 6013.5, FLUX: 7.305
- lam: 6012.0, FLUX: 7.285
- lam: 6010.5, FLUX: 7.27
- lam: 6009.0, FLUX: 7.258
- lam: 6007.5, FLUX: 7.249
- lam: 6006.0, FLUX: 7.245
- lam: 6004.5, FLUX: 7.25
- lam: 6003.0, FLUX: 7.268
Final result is 6124.5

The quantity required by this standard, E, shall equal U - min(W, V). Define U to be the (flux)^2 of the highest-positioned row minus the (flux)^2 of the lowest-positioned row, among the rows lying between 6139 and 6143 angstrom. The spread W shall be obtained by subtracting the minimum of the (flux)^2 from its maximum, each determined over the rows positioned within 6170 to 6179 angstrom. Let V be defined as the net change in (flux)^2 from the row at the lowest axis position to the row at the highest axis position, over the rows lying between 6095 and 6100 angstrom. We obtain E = -1.5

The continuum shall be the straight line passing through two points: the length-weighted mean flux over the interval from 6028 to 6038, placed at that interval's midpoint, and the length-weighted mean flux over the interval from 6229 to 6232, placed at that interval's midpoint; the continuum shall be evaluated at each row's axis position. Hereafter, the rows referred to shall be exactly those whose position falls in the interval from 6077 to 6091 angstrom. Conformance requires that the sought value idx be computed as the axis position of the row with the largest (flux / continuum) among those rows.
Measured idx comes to 6081.0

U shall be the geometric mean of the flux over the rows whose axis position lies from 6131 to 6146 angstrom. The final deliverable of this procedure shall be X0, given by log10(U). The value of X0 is 0.859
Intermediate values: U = 7.2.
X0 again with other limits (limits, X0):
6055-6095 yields 0.843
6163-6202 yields 0.847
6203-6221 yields 0.834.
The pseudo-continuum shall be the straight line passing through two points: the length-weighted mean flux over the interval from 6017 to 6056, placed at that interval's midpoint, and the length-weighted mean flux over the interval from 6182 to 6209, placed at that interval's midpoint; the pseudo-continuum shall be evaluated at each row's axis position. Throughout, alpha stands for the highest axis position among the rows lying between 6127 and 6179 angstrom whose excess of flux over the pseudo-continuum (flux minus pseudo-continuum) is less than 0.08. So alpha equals 6157.5 angstrom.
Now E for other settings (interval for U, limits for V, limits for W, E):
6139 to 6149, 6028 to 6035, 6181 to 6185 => -0.1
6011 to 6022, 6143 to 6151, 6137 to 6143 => 1.4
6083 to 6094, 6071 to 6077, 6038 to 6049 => -2.7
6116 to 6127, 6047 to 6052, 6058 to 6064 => 7.1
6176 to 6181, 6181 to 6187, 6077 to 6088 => 0.6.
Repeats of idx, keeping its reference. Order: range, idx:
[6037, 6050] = 6042.0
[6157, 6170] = 6169.5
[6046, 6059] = 6046.5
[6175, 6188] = 6175.5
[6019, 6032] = 6019.5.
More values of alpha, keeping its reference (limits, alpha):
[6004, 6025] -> 6006.0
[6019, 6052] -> 6051.0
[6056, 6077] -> 6076.5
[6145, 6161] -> 6157.5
